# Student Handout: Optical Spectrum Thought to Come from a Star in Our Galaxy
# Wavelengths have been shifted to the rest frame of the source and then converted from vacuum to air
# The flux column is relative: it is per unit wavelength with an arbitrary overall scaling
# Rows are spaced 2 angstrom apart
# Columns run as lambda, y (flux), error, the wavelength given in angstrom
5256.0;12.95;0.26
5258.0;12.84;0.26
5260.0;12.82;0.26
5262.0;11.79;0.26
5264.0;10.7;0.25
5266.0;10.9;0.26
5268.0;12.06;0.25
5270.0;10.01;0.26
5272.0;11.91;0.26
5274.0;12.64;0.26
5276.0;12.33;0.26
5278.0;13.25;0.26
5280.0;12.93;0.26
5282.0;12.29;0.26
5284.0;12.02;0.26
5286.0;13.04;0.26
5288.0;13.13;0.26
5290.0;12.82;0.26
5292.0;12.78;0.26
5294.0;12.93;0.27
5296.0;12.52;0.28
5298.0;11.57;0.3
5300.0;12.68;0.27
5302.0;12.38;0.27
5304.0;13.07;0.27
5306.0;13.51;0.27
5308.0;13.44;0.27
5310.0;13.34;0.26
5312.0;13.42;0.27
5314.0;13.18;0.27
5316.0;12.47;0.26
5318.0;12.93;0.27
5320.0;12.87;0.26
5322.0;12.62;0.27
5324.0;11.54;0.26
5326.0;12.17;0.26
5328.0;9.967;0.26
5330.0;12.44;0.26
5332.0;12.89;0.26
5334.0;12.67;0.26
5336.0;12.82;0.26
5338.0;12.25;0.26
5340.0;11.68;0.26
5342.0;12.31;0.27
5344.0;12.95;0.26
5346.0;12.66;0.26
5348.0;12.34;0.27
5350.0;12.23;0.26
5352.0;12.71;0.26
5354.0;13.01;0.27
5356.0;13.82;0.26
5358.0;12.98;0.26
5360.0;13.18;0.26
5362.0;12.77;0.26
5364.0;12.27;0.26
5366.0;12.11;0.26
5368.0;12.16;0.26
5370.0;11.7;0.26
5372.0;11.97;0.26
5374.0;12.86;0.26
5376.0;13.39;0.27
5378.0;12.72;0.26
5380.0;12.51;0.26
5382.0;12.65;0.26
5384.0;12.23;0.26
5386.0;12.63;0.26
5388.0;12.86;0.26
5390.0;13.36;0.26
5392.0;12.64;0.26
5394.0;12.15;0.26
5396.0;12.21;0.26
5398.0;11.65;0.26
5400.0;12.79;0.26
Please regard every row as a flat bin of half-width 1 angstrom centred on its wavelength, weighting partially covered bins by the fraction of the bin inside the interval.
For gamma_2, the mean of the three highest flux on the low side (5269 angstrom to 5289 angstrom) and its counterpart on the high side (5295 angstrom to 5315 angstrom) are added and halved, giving 13.30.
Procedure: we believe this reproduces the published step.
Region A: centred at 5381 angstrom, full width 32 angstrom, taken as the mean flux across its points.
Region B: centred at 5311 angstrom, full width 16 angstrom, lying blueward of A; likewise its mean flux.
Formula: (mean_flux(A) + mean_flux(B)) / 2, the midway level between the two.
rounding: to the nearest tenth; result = 12.8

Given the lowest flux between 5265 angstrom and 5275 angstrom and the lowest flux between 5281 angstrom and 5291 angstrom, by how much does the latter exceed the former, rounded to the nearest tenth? 2.0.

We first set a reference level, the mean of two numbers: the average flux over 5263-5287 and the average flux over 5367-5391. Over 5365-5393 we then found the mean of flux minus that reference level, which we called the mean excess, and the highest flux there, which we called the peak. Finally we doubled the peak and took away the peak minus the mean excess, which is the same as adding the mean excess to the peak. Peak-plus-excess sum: 13.6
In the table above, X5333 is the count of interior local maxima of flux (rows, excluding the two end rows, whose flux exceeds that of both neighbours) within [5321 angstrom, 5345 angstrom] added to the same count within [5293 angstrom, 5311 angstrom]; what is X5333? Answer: 5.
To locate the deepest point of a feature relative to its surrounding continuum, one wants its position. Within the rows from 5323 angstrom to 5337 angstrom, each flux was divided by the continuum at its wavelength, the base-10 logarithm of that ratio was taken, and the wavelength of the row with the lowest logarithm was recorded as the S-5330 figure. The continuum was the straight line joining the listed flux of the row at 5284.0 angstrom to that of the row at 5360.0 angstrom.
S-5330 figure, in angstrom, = 5328.0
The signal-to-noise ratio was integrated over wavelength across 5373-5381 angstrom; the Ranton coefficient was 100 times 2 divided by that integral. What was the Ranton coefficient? 0.510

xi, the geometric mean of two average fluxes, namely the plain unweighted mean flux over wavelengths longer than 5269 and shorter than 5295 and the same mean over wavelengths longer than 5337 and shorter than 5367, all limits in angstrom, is 12.5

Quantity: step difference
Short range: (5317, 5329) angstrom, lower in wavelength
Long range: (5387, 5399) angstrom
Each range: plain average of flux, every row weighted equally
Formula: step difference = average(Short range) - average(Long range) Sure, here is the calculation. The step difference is -0.46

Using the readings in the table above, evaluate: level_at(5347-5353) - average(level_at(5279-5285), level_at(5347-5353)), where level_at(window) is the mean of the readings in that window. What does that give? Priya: 0.01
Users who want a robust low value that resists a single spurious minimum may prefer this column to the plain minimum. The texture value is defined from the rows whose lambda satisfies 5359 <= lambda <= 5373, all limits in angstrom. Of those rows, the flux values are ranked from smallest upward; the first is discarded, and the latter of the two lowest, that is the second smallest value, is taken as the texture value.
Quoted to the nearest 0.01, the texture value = 11.97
